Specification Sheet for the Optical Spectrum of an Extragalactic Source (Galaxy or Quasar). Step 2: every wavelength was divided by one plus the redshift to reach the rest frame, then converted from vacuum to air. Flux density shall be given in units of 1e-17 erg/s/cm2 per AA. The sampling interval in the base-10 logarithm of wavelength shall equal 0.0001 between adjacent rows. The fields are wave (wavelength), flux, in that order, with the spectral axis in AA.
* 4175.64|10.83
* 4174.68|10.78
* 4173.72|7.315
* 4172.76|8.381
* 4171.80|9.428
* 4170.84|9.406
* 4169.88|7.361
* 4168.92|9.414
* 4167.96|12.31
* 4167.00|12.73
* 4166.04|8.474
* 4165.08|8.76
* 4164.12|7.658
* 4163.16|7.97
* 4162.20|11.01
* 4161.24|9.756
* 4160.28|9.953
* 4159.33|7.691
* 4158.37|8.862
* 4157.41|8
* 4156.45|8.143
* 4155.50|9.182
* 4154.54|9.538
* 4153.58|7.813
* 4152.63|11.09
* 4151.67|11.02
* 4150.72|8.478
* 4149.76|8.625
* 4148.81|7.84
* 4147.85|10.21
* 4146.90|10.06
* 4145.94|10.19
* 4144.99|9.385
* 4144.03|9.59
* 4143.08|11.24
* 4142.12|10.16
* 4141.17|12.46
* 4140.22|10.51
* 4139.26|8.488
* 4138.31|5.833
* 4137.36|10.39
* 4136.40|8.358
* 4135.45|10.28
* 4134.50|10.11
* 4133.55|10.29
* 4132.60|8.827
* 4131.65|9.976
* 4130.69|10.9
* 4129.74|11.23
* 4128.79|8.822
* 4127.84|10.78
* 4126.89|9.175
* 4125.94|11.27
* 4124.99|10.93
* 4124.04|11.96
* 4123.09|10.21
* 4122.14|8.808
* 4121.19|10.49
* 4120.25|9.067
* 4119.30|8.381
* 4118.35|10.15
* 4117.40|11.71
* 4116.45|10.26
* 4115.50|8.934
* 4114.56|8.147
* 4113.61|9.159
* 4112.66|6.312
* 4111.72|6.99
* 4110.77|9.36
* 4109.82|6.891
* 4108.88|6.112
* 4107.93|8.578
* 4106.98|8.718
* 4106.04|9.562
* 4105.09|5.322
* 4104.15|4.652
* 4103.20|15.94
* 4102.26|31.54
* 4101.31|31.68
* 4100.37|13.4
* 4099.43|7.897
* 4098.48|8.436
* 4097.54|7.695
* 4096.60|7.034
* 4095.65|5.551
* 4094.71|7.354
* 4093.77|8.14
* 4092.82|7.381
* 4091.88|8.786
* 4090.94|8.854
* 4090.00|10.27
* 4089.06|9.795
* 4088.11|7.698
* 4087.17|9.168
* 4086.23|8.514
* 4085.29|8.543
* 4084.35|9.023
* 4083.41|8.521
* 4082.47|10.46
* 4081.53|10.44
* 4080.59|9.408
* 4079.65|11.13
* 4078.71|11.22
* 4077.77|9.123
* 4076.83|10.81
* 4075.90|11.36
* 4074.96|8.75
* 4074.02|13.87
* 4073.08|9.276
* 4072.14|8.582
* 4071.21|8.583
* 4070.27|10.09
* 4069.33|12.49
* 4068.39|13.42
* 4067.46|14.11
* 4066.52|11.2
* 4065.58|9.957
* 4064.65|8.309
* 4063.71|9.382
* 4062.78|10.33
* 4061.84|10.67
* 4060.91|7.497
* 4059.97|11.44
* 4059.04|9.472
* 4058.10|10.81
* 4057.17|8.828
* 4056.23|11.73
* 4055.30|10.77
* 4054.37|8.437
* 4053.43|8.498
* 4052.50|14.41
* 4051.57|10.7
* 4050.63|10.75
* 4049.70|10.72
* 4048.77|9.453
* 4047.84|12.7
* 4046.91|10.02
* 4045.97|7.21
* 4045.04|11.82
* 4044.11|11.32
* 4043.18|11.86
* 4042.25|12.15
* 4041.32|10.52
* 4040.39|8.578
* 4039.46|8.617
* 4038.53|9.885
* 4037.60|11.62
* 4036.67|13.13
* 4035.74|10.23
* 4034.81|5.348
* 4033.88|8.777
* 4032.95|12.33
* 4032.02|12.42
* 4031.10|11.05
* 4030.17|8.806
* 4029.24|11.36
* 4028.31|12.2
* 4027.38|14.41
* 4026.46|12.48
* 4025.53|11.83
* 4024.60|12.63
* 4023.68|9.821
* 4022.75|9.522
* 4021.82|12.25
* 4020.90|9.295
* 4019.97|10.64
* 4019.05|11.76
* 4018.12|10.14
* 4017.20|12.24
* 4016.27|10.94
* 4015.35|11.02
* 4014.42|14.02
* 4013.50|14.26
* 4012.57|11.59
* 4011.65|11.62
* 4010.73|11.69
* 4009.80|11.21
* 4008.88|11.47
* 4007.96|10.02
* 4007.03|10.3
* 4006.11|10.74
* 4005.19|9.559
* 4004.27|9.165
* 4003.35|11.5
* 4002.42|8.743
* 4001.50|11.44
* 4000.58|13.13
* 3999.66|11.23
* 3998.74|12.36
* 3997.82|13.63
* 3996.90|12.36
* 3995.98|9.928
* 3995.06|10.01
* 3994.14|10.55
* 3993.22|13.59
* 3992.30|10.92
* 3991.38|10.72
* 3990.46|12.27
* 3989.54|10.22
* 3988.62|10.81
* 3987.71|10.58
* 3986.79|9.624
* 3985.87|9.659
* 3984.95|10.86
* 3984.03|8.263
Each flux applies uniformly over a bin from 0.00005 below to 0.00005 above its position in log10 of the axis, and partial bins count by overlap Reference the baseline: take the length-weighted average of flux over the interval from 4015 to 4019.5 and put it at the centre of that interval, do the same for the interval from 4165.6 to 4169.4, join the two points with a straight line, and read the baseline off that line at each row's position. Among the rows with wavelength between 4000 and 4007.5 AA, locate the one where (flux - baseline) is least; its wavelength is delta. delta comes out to 4002.42 AA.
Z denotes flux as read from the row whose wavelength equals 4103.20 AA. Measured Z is 15.94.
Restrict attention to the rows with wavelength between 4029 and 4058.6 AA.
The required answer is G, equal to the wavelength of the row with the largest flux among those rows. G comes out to 4052.50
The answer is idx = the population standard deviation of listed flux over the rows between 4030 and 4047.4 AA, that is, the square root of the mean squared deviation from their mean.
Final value 2.0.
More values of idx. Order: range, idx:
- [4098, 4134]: 5.4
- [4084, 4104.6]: 7.0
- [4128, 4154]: 1.4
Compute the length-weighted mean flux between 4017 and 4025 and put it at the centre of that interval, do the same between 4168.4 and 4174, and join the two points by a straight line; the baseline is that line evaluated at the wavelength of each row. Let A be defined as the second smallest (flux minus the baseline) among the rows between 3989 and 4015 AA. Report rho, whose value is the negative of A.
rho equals 2.0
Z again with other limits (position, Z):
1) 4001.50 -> 11.44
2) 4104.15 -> 4.652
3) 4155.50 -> 9.182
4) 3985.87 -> 9.659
